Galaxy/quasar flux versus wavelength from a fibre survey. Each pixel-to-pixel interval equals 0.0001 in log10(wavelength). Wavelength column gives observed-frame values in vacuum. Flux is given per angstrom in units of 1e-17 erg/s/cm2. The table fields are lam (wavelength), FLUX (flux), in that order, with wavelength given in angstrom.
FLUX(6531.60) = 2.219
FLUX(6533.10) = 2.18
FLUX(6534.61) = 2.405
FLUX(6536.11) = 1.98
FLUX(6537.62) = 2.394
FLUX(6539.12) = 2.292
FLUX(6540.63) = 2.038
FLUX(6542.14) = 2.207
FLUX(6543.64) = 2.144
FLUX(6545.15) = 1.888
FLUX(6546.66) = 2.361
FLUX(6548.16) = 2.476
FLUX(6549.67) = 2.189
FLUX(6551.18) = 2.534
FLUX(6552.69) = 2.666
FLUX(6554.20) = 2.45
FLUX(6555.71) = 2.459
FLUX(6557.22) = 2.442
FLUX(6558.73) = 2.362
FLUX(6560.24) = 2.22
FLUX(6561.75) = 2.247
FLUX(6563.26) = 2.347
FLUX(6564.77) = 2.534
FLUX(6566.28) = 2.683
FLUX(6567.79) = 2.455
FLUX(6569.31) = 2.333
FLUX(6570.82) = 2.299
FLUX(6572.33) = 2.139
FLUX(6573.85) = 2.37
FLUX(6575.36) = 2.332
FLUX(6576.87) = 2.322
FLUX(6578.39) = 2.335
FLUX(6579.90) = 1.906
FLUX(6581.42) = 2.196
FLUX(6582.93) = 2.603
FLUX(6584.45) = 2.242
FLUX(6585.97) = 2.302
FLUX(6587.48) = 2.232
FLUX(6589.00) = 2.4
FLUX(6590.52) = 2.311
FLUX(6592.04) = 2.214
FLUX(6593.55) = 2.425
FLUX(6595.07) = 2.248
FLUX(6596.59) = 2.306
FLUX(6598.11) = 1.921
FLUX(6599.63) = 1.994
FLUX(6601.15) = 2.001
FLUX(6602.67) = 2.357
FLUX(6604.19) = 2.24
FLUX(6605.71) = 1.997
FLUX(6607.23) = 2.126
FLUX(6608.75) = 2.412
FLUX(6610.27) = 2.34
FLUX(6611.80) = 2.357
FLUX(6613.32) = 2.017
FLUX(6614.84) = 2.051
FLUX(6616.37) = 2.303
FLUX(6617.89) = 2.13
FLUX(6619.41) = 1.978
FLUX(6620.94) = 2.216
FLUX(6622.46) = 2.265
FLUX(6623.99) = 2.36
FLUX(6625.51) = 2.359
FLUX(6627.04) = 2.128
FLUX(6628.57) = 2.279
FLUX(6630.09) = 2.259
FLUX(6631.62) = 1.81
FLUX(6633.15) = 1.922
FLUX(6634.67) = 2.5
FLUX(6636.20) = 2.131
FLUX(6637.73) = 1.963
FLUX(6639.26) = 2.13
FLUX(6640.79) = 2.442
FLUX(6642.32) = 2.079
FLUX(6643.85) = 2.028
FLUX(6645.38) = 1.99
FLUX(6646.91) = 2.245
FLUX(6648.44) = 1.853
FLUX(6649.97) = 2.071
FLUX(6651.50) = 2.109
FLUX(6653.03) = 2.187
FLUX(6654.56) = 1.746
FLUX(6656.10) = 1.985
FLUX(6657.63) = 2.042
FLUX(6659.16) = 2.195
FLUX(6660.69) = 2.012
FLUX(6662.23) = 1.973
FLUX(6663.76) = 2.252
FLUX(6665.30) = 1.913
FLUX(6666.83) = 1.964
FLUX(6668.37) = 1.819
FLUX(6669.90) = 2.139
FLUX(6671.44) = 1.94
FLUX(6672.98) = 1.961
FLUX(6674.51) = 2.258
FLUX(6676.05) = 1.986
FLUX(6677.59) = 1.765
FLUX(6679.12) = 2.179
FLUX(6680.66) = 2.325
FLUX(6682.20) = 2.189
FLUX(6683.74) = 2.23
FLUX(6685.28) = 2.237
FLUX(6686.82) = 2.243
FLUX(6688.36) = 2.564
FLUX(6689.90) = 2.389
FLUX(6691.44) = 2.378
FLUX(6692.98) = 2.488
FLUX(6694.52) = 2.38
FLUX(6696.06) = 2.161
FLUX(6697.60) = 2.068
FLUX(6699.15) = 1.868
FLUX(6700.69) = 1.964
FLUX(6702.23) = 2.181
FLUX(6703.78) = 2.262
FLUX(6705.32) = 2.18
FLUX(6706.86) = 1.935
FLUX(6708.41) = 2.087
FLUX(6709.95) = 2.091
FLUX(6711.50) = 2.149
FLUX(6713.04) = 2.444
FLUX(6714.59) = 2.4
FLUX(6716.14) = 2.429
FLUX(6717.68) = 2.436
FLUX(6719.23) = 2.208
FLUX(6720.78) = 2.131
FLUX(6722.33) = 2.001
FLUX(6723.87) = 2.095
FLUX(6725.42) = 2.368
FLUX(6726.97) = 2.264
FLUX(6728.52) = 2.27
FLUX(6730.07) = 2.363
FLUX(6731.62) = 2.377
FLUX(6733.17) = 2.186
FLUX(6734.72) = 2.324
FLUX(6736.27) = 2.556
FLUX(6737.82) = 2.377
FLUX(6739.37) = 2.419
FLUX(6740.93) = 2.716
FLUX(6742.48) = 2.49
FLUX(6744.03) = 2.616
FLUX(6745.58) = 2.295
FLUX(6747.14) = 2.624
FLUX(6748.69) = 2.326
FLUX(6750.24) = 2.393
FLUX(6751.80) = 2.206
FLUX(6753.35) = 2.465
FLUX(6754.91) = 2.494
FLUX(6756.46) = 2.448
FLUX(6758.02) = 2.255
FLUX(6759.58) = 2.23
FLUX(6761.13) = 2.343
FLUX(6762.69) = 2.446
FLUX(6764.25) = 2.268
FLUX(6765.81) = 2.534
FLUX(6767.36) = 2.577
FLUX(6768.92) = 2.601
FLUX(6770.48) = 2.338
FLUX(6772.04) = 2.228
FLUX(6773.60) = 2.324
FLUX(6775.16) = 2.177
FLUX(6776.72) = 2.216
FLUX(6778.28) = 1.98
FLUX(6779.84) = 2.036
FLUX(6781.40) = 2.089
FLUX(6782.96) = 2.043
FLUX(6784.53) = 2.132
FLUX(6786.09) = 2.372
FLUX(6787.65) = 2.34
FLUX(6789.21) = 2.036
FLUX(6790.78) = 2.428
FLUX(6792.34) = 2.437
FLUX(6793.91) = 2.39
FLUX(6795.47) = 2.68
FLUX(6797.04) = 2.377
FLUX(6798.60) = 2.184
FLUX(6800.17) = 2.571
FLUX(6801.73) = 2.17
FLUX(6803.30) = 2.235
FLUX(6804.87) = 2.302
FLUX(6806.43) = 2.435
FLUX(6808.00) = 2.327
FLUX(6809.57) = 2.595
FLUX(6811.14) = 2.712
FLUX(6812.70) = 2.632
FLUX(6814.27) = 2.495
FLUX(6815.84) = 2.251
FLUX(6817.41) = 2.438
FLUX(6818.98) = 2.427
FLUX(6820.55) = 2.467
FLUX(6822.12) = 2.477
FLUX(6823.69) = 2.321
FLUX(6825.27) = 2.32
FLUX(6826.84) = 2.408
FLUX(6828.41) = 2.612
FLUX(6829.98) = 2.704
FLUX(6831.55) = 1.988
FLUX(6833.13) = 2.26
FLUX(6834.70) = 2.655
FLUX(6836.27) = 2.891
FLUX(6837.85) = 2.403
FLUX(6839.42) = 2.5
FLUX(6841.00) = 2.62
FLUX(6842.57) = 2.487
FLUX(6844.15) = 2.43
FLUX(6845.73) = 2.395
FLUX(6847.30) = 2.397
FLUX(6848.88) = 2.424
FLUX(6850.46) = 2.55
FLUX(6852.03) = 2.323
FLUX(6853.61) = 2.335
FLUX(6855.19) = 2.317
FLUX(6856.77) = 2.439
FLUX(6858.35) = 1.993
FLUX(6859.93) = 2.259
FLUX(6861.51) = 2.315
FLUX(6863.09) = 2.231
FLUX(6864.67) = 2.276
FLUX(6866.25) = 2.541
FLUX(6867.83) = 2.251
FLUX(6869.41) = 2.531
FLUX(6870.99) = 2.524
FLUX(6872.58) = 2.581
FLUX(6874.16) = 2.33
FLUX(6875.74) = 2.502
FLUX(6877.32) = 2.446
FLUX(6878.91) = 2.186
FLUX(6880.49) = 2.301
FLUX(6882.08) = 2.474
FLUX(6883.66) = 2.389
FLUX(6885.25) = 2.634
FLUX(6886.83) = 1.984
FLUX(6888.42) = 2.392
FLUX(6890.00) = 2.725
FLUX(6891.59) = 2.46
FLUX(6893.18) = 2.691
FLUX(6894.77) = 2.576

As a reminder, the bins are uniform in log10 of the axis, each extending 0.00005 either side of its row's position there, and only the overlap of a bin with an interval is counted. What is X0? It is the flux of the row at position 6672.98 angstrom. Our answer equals 1.961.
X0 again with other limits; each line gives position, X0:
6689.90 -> 2.389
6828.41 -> 2.612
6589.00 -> 2.4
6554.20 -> 2.45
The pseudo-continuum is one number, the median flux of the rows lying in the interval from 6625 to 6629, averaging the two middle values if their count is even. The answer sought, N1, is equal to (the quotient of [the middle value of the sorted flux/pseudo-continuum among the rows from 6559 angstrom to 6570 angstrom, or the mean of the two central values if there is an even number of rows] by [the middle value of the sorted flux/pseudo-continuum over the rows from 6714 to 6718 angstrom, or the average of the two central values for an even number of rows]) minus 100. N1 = -99.0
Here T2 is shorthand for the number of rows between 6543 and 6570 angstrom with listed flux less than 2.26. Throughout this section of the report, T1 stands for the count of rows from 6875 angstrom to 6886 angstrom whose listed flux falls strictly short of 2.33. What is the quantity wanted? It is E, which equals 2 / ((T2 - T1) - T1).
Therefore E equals 2.00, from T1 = 2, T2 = 5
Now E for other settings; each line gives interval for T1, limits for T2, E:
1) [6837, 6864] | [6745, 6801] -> 2.00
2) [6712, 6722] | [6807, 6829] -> -0.67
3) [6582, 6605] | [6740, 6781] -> -0.14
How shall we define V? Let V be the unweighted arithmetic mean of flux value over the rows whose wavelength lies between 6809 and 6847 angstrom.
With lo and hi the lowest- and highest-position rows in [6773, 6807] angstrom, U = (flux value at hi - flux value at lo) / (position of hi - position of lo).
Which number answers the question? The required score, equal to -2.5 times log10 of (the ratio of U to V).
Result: 7.2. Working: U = 0.003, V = 2.48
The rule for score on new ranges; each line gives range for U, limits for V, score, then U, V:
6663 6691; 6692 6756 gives 6.6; 0.005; 2.29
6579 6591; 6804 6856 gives 4.5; 0.038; 2.45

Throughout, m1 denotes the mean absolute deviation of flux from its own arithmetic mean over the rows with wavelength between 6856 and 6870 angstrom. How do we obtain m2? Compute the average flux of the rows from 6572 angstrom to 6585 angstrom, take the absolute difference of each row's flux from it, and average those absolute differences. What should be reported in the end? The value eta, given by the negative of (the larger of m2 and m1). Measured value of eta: -0.134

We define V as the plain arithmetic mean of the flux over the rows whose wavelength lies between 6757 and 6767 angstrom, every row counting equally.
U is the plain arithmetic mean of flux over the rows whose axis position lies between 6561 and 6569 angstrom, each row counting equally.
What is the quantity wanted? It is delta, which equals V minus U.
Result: -0.1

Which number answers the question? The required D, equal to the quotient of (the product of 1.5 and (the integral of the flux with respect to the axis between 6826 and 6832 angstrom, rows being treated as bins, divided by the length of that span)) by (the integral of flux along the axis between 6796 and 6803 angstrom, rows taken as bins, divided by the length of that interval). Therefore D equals 1.58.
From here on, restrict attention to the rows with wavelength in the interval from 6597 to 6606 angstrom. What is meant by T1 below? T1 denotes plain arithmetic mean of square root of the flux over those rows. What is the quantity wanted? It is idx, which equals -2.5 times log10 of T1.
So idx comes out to -0.40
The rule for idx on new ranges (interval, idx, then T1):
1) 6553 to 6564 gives -0.47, 1.54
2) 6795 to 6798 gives -0.50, 1.59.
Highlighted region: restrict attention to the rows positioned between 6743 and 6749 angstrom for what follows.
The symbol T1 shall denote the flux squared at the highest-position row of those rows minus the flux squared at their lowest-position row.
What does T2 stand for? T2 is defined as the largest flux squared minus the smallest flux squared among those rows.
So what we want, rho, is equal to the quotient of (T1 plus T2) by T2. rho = 0.1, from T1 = -1.4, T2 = 1.6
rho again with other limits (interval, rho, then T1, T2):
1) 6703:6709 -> 0.4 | -0.8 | 1.4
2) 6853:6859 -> 0.3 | -1.5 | 2.0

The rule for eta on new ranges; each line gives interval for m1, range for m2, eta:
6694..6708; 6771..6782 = -0.135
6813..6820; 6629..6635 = -0.257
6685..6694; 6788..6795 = -0.143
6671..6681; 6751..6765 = -0.167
